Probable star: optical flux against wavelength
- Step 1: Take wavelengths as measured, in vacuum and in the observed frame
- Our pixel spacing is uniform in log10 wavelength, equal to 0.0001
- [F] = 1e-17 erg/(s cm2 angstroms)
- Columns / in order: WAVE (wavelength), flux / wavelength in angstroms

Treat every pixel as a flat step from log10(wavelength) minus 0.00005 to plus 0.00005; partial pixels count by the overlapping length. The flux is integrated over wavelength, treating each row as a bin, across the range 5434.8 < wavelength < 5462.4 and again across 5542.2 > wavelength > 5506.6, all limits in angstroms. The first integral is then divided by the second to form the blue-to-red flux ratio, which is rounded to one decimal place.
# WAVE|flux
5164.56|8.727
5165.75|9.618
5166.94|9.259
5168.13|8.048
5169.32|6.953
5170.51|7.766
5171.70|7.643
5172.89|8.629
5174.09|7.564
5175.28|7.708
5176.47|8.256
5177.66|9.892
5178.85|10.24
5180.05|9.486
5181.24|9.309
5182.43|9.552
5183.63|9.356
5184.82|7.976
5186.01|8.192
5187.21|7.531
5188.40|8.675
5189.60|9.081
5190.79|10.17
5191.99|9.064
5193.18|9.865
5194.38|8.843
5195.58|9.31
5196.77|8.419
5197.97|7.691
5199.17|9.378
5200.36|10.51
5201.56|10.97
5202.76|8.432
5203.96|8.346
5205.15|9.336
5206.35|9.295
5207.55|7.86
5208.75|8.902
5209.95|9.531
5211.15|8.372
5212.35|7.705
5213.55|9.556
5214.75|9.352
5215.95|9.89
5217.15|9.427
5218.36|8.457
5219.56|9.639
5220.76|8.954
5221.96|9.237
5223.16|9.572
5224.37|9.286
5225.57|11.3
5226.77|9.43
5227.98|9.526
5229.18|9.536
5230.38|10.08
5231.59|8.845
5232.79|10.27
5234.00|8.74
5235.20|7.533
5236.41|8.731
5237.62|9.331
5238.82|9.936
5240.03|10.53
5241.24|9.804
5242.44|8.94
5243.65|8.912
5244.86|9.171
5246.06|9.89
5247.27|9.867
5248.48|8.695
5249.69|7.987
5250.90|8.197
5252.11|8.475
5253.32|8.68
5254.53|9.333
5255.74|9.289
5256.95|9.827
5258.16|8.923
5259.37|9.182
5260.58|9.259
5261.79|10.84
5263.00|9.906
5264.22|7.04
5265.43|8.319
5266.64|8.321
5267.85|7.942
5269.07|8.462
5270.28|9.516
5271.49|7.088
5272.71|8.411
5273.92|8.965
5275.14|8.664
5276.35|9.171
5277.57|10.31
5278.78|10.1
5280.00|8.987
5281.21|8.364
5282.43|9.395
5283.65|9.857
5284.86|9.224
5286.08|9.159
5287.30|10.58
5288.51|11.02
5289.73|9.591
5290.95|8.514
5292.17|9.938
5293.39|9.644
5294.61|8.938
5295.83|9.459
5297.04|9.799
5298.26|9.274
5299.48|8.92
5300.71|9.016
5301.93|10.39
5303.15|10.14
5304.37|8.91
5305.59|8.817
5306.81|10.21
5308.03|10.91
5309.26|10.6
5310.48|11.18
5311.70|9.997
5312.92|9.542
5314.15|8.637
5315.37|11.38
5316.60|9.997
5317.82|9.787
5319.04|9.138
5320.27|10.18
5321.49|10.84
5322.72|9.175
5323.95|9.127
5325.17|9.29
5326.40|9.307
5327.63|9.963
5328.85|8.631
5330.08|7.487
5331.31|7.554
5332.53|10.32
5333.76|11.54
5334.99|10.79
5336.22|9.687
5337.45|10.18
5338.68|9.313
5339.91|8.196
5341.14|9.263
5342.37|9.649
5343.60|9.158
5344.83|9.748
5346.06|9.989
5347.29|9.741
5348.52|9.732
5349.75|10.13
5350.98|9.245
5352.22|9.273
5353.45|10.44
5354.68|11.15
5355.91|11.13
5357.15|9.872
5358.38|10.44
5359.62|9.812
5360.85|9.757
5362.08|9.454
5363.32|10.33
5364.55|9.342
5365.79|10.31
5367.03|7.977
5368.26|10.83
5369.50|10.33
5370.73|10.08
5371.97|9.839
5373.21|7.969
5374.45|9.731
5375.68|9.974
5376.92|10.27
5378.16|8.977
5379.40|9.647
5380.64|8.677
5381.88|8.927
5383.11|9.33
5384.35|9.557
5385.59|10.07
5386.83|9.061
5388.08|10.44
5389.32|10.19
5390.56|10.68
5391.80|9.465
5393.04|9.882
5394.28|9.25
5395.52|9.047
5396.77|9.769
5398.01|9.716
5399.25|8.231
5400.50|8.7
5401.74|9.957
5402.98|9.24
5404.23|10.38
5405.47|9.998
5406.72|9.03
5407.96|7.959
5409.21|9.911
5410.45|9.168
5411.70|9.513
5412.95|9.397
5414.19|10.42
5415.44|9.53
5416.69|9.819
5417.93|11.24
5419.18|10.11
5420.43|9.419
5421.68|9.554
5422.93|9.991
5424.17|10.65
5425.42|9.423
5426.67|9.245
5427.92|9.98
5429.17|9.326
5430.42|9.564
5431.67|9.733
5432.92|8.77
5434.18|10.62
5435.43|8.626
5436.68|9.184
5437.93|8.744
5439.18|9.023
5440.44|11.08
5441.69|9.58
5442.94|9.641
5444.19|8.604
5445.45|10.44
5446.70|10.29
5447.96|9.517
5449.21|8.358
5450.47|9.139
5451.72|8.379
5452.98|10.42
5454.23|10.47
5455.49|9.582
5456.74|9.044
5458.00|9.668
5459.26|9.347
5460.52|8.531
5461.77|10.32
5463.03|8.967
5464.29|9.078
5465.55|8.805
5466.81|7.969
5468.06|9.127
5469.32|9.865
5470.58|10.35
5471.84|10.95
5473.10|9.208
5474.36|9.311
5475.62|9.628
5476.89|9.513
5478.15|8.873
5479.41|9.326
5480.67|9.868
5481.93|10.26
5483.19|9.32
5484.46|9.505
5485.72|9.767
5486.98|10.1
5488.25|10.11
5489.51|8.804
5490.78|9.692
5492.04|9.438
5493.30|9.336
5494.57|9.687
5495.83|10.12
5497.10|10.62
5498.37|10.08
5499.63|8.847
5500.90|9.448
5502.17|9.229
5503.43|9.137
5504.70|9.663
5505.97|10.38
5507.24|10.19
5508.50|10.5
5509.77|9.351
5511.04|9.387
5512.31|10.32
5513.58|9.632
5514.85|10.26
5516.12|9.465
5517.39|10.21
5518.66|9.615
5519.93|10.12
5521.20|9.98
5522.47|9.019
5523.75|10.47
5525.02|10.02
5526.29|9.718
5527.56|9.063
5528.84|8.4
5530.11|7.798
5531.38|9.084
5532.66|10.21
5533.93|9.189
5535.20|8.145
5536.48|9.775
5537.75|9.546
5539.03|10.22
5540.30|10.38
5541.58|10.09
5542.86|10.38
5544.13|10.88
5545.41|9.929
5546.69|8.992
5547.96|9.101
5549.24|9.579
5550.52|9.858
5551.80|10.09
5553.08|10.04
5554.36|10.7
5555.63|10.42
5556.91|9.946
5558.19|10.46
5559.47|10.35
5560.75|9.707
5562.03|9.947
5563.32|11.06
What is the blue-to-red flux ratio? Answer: 0.8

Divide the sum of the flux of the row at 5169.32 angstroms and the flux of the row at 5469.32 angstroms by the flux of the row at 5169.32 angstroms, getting 2.42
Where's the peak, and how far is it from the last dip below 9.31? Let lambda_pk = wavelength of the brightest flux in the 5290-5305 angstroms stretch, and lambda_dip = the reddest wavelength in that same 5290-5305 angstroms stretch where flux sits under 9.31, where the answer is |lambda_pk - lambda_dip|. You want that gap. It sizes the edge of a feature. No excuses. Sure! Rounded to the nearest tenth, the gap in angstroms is 2.4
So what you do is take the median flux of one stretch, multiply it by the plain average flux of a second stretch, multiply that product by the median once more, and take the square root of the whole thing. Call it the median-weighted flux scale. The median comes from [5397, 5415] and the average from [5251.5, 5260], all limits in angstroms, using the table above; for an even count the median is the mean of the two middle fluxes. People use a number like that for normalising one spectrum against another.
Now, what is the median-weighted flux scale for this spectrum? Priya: 28.5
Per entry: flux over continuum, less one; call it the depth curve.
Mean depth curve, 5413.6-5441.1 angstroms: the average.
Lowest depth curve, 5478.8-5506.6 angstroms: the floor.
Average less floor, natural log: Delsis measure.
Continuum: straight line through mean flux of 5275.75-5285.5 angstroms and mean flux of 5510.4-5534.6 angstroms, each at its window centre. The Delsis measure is -2.29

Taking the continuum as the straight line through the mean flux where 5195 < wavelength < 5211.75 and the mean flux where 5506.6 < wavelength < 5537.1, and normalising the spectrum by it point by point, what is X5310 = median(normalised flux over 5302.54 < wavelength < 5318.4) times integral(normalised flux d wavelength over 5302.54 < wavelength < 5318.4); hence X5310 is 18.7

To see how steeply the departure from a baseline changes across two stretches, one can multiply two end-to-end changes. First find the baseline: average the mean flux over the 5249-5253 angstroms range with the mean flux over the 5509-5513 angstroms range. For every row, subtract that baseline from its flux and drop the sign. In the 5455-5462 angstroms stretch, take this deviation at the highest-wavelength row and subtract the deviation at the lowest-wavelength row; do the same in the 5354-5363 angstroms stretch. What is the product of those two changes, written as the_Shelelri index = -1.3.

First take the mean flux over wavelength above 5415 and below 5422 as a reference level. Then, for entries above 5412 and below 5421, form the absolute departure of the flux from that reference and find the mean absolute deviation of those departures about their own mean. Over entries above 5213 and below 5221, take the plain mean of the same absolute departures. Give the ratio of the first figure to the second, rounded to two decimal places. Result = 0.39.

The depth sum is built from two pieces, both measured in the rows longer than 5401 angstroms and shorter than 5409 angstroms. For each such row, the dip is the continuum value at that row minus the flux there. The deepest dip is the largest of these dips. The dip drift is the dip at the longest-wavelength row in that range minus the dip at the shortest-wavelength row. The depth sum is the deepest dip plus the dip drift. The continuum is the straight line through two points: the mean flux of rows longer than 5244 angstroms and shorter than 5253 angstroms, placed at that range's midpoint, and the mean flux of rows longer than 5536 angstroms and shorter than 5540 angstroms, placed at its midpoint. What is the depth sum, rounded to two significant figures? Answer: 3.5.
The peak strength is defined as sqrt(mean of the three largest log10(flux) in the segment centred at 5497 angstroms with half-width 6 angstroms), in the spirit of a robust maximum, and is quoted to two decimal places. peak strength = 1.01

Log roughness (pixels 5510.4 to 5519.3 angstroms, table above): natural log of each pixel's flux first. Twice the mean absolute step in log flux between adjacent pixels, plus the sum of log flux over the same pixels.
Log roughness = 16.1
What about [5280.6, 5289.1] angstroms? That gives 16.0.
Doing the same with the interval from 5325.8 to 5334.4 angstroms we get 15.8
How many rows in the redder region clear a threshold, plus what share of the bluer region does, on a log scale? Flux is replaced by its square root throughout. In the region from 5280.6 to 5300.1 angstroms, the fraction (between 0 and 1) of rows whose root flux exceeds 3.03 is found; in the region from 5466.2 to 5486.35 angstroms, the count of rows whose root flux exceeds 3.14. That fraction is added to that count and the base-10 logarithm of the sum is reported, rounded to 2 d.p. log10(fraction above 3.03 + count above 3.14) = 0.75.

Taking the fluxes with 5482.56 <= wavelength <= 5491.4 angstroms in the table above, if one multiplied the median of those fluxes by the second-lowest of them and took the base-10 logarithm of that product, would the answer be 1.96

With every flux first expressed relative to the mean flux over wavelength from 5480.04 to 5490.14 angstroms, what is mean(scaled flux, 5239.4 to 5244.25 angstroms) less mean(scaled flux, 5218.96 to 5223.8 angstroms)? 0.020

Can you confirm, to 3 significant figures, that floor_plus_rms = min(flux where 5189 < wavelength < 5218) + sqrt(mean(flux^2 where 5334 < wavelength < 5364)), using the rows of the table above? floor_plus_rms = 17.6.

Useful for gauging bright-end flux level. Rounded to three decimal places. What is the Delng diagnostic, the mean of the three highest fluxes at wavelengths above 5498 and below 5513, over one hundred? 0.104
